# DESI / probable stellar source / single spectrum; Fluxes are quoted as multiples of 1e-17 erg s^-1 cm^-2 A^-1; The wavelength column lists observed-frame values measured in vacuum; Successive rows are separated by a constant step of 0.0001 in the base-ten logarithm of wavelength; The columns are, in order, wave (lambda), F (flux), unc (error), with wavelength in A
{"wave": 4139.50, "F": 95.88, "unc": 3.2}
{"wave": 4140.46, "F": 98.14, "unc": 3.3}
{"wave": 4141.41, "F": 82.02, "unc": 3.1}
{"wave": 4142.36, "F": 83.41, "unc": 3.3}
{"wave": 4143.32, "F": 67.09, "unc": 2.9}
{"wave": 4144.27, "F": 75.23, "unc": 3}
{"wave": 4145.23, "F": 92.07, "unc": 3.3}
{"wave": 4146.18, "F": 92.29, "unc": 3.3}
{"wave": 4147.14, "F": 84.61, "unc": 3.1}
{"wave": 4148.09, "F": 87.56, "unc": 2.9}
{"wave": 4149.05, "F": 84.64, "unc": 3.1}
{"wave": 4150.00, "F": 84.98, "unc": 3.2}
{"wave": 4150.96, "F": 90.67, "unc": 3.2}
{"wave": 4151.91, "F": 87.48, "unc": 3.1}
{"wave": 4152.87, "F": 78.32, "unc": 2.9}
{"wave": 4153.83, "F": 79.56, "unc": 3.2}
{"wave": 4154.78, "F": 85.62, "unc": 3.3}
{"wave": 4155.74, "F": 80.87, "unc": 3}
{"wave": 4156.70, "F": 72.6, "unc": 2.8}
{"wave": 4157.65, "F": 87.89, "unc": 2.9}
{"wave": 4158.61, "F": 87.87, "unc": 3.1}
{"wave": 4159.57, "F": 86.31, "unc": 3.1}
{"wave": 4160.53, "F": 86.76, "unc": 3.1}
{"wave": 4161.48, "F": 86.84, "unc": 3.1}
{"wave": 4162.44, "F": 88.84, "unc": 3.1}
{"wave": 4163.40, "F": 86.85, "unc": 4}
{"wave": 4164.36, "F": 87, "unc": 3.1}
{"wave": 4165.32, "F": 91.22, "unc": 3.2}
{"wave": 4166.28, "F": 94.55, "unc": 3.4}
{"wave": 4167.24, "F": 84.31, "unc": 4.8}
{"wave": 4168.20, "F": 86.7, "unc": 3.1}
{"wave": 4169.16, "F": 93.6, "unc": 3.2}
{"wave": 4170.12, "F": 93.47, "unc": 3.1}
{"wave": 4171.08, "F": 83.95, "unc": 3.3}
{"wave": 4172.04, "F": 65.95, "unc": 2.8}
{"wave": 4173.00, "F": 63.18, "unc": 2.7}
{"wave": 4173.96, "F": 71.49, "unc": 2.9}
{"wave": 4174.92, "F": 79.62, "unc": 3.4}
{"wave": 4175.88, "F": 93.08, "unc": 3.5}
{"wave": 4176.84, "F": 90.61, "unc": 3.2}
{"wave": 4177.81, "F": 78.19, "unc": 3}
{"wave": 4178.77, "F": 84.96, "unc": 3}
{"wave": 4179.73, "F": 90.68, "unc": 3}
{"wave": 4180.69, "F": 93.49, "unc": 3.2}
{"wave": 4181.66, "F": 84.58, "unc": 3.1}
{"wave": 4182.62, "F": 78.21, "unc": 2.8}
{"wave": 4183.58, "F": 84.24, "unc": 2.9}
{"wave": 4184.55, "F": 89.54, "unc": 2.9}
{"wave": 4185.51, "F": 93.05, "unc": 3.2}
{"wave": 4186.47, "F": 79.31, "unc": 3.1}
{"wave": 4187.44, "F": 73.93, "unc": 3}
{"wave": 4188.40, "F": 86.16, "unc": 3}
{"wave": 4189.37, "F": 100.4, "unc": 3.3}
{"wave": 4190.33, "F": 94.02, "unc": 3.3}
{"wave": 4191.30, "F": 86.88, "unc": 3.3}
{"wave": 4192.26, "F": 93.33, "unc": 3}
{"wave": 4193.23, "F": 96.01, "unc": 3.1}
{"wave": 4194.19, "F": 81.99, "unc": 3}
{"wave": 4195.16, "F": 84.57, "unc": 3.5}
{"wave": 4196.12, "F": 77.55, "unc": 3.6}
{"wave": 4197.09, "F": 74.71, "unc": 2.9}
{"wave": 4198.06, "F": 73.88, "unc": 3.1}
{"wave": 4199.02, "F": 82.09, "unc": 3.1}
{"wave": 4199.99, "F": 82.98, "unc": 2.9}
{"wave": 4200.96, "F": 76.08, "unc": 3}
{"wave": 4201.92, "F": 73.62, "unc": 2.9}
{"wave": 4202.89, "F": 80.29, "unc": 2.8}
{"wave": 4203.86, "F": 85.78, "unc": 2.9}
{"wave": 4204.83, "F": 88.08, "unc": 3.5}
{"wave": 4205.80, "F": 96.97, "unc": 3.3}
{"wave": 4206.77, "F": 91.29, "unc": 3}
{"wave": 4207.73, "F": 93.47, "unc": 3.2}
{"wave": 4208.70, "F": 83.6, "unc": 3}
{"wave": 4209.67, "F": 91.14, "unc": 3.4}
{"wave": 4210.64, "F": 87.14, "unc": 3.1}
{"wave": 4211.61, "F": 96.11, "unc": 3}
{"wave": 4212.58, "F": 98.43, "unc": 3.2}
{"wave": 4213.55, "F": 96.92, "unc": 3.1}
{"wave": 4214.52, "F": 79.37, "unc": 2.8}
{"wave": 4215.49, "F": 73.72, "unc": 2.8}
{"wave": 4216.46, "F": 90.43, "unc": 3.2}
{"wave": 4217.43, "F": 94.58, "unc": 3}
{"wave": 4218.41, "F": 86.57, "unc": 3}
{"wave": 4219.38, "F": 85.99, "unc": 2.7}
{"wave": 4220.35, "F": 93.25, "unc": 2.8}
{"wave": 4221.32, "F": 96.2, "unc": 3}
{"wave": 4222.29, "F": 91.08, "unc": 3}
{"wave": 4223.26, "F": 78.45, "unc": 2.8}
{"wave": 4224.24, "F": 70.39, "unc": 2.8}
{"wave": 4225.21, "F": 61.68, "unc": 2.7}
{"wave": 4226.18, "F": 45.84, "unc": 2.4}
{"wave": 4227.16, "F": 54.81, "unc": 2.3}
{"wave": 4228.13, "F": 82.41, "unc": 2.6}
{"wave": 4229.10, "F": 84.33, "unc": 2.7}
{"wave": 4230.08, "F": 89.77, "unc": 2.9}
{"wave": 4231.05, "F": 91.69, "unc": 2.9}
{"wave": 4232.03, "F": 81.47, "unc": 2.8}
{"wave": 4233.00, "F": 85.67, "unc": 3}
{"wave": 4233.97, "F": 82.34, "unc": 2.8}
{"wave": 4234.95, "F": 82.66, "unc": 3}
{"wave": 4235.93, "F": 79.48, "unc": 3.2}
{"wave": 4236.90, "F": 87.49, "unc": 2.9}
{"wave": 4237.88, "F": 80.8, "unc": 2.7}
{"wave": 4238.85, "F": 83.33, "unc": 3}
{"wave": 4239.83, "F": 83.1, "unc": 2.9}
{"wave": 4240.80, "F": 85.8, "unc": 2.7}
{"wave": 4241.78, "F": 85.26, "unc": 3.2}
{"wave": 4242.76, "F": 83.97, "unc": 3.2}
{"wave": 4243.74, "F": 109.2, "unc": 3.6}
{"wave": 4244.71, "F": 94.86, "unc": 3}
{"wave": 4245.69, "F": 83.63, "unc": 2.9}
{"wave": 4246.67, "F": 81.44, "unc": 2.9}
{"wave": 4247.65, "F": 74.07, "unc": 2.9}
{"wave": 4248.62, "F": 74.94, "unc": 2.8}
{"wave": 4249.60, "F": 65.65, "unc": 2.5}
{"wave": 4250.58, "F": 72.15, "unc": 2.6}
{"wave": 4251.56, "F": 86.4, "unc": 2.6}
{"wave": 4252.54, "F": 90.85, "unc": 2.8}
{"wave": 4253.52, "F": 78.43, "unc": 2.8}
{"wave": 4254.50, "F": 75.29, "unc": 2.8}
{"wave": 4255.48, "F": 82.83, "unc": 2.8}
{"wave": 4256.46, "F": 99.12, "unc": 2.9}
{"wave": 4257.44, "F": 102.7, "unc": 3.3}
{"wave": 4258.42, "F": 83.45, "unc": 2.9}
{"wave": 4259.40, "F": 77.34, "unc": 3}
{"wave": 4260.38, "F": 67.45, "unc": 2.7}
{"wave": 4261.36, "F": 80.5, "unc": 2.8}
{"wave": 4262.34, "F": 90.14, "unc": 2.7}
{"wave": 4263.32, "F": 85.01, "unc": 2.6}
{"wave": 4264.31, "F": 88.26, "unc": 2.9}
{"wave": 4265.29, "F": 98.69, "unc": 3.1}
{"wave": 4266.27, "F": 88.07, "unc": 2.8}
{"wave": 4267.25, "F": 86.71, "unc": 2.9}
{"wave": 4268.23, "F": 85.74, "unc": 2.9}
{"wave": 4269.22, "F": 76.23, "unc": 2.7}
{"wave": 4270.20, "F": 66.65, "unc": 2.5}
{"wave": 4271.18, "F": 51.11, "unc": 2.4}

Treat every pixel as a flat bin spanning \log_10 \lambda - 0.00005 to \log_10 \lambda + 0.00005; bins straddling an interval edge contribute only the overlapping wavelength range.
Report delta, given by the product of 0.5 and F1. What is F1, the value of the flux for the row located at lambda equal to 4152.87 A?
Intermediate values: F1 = 78.32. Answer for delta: 39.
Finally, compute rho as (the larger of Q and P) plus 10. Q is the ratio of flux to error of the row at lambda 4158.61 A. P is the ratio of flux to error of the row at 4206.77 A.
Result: 40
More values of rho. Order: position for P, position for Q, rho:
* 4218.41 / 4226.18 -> 39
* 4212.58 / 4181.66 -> 41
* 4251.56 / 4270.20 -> 43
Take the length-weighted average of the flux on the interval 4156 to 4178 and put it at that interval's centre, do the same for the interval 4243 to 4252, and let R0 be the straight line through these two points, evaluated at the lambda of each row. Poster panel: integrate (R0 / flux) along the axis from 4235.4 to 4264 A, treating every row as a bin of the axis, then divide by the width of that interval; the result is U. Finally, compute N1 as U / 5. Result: 0.200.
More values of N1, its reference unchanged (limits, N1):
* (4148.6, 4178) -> 0.202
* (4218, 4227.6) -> 0.230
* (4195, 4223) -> 0.195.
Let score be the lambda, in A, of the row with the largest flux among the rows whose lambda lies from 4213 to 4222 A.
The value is 4213.55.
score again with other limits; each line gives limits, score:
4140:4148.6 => 4140.46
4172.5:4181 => 4180.69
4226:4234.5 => 4231.05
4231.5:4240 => 4236.90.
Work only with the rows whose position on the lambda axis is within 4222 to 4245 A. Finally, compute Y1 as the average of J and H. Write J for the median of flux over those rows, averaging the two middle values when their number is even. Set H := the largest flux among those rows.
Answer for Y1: 96.2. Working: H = 109.2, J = 83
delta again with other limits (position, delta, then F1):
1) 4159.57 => 43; 86.31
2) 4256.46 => 50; 99.12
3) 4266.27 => 44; 88.07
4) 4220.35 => 47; 93.25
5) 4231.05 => 46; 91.69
